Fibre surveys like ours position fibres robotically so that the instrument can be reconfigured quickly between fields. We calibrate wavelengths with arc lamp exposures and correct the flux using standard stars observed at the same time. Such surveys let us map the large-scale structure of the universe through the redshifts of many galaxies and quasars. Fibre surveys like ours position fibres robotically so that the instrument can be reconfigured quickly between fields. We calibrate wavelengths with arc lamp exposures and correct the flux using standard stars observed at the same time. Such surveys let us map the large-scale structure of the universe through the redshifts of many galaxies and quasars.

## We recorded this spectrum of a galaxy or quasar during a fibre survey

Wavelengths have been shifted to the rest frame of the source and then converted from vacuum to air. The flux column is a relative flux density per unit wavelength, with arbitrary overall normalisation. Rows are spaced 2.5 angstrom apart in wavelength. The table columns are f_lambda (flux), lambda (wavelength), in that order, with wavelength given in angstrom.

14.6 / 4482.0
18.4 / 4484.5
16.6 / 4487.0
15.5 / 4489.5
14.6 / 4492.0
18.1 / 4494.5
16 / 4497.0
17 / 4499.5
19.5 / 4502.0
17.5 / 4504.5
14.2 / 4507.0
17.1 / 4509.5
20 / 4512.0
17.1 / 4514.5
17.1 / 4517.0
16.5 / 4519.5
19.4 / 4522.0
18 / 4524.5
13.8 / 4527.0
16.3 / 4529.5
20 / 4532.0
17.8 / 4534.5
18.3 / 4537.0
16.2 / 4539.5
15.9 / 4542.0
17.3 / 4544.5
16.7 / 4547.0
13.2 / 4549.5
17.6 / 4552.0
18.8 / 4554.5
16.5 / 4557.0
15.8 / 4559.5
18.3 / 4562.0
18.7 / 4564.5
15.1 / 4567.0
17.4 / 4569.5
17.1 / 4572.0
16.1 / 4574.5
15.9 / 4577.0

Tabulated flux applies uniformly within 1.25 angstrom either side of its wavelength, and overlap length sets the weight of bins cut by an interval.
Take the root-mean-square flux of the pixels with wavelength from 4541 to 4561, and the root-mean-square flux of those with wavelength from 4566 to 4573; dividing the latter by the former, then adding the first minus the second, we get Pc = 0.98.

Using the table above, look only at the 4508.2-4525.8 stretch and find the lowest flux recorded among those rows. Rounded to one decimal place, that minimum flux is 16.5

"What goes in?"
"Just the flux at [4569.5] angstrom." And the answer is 17.4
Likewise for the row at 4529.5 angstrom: 16.3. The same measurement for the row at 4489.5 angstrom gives 15.5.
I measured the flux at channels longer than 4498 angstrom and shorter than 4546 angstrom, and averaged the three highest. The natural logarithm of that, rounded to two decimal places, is 2.99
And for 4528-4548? 2.93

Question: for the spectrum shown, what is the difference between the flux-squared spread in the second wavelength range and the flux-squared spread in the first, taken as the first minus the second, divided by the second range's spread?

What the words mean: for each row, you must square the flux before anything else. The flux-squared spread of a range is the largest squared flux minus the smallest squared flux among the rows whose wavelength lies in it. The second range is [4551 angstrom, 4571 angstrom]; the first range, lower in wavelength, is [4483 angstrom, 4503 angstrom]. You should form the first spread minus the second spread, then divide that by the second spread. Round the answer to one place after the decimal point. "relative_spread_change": 0.3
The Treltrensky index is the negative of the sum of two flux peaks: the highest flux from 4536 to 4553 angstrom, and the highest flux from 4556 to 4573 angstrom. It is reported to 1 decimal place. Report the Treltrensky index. -37.0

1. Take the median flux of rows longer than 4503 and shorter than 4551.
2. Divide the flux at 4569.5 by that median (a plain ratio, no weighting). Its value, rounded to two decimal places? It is 1.02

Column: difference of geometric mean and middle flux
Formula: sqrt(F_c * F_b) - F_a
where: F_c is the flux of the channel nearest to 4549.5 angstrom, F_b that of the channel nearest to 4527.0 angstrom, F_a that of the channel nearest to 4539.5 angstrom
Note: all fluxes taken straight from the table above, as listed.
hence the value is -2.7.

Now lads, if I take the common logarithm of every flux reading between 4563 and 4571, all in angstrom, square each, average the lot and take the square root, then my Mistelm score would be 1.23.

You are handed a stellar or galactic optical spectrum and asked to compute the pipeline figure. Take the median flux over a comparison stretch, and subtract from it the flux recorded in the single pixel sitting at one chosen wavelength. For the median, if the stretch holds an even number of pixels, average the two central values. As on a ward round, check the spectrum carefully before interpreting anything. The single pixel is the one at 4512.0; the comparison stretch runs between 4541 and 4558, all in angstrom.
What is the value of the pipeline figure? -3.3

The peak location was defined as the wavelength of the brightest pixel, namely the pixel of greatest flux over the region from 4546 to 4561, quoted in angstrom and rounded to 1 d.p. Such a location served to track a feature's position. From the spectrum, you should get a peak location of 4554.5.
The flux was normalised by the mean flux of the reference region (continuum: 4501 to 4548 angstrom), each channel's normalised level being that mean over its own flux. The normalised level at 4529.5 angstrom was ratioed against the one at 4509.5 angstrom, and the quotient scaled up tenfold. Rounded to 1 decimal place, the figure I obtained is 10.5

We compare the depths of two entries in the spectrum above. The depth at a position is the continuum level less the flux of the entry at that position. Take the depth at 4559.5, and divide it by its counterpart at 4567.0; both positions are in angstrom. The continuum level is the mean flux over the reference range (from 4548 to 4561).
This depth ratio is 0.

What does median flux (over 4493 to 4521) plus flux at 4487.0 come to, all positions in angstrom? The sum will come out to 33.7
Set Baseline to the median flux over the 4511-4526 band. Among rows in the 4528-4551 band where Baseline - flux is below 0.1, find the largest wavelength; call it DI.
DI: 4537.0 angstrom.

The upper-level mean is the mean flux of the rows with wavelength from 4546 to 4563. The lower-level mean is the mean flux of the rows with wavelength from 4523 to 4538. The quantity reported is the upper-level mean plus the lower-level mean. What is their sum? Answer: 34.1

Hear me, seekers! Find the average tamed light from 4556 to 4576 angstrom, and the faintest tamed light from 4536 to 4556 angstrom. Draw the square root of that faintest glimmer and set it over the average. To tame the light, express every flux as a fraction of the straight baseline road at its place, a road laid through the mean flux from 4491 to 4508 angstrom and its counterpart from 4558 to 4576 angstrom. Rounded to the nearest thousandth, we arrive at 0.887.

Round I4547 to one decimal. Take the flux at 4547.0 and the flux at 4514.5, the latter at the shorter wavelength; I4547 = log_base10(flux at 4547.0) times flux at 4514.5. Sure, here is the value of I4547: 20.9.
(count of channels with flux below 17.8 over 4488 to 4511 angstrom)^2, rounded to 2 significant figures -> 49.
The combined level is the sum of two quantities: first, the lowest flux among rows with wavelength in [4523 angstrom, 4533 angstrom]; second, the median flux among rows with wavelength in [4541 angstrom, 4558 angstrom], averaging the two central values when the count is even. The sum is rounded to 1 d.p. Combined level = 30.5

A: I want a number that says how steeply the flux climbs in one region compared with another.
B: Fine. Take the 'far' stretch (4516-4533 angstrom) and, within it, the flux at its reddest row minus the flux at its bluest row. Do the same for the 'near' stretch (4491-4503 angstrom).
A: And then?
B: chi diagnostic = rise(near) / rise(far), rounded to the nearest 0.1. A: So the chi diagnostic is 1.7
